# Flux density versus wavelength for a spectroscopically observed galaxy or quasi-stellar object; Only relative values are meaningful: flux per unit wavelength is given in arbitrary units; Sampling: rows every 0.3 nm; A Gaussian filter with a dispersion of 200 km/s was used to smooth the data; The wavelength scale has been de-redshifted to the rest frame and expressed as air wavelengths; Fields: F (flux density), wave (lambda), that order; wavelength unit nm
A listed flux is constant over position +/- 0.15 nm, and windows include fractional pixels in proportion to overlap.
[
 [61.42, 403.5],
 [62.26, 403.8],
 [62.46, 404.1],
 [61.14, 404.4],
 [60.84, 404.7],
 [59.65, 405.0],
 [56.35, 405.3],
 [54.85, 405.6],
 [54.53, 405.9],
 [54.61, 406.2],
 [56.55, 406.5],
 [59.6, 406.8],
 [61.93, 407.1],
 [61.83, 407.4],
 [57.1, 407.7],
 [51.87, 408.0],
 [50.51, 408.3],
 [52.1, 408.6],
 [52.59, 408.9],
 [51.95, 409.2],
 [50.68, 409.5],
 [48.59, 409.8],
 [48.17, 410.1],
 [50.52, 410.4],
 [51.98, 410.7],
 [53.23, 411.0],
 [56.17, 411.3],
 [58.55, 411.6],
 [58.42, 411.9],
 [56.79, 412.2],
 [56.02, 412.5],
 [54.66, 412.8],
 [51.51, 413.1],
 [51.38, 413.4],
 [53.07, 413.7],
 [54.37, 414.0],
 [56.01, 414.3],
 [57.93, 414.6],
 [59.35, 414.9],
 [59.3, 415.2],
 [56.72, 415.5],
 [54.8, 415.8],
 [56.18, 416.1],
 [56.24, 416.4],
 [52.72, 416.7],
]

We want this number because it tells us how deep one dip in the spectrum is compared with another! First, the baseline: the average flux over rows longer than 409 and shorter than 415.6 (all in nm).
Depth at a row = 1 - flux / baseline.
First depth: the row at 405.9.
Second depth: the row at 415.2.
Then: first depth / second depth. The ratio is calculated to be 0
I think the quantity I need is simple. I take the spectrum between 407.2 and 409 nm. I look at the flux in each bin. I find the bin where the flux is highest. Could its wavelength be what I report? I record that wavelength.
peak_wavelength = 407.4 nm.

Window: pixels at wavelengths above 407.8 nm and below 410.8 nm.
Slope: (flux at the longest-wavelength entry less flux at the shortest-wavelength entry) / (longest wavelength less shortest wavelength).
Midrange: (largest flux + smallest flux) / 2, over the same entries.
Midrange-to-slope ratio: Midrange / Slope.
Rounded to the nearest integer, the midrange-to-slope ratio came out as 1237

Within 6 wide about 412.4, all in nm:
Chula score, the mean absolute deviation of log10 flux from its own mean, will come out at 0.024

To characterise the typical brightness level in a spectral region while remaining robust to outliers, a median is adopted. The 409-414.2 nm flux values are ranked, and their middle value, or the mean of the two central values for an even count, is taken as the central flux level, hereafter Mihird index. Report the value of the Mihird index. 53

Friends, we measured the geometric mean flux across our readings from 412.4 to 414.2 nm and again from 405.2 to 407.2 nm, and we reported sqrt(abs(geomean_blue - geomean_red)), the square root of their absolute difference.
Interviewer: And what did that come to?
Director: 1.8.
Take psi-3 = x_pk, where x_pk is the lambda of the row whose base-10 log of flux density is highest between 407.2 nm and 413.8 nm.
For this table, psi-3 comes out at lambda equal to 407.4 nm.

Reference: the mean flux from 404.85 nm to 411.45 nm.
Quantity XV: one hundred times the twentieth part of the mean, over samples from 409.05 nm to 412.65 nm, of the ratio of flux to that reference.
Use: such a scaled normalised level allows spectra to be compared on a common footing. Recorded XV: 4.92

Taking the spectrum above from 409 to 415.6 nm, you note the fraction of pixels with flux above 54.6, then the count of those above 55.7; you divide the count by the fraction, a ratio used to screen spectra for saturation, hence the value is 20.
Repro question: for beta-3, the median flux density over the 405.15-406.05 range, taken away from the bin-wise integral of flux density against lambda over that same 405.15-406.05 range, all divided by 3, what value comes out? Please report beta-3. -1.71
